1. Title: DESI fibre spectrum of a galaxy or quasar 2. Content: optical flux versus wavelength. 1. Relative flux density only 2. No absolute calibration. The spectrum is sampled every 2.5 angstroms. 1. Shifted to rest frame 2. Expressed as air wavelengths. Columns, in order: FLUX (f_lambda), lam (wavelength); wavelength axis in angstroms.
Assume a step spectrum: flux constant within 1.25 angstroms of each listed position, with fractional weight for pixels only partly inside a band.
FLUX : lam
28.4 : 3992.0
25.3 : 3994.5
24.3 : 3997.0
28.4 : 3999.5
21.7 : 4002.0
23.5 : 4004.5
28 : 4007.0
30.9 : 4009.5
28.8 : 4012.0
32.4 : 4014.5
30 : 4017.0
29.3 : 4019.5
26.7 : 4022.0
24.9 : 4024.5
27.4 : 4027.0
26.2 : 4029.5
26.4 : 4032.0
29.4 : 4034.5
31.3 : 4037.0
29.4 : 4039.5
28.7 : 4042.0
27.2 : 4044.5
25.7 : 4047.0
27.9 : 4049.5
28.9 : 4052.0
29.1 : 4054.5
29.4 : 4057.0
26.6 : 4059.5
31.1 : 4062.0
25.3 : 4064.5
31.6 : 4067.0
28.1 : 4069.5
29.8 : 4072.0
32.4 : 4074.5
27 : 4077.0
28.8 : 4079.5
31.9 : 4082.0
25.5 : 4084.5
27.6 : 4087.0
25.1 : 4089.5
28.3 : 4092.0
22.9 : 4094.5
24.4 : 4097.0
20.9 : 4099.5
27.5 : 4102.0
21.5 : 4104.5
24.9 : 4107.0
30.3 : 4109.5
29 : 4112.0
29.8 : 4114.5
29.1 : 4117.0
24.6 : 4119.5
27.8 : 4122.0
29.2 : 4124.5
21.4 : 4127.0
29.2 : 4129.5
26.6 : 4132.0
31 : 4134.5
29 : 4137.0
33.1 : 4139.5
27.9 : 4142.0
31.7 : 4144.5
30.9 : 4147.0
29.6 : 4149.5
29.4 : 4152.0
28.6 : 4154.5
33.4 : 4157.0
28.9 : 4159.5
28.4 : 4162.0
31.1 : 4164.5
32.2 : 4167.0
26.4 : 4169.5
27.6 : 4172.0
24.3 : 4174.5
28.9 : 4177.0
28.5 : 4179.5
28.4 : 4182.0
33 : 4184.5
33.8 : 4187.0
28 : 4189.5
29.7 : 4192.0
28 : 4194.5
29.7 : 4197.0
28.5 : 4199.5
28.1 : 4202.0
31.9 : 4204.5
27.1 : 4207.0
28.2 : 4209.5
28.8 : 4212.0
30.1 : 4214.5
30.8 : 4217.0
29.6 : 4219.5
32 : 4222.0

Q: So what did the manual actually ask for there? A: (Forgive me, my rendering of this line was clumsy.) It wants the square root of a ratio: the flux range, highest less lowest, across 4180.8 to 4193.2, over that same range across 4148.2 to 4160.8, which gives 1.10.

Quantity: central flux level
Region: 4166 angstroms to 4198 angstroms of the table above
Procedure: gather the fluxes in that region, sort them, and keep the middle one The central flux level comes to 28.5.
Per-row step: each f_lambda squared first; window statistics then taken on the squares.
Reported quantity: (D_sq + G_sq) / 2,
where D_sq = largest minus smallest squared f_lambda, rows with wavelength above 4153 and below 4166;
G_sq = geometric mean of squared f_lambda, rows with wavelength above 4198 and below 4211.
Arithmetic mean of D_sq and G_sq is 567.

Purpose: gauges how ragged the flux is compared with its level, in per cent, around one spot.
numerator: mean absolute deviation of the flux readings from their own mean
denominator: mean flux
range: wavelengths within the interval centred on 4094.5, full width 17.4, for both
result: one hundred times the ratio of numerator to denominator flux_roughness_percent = 8.7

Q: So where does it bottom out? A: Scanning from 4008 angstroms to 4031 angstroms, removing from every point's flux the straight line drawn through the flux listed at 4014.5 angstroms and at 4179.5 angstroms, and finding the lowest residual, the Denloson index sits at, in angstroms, 4024.5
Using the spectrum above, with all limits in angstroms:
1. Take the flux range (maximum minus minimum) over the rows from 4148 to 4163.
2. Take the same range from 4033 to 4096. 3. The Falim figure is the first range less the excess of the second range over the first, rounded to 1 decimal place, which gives 0.5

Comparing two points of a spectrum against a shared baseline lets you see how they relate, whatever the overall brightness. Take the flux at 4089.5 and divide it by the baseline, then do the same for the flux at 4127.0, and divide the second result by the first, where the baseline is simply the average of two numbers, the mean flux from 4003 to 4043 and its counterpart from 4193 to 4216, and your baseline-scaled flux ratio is 0.85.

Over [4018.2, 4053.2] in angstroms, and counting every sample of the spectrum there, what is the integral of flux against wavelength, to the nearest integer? 974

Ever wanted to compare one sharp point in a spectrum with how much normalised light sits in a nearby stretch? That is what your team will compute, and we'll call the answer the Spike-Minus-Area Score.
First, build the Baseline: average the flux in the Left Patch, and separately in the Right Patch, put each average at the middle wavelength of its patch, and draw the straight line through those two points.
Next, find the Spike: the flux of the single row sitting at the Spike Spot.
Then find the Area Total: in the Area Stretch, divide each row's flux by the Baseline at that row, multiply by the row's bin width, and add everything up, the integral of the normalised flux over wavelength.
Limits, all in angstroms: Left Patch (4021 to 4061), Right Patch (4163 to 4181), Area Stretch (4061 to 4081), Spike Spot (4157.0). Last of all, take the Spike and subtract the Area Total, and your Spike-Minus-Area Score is 12.5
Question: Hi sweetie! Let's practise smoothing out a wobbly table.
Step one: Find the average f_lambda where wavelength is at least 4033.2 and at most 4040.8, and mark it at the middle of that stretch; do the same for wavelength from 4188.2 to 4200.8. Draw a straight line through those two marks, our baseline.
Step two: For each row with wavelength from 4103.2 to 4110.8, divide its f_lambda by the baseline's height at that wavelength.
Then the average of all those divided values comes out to 0.87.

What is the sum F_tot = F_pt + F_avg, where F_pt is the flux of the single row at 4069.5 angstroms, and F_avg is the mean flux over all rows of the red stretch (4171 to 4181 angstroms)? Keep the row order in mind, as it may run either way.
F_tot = 55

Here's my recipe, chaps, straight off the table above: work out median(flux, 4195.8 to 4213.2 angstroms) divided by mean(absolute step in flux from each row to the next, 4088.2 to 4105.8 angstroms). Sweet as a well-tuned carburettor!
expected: 6.5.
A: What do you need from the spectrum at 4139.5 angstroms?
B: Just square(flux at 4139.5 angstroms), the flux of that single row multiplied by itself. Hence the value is 1096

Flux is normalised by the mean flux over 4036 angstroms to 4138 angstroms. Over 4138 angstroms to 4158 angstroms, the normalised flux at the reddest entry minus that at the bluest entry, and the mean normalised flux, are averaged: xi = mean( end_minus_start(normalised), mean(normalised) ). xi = 0.56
